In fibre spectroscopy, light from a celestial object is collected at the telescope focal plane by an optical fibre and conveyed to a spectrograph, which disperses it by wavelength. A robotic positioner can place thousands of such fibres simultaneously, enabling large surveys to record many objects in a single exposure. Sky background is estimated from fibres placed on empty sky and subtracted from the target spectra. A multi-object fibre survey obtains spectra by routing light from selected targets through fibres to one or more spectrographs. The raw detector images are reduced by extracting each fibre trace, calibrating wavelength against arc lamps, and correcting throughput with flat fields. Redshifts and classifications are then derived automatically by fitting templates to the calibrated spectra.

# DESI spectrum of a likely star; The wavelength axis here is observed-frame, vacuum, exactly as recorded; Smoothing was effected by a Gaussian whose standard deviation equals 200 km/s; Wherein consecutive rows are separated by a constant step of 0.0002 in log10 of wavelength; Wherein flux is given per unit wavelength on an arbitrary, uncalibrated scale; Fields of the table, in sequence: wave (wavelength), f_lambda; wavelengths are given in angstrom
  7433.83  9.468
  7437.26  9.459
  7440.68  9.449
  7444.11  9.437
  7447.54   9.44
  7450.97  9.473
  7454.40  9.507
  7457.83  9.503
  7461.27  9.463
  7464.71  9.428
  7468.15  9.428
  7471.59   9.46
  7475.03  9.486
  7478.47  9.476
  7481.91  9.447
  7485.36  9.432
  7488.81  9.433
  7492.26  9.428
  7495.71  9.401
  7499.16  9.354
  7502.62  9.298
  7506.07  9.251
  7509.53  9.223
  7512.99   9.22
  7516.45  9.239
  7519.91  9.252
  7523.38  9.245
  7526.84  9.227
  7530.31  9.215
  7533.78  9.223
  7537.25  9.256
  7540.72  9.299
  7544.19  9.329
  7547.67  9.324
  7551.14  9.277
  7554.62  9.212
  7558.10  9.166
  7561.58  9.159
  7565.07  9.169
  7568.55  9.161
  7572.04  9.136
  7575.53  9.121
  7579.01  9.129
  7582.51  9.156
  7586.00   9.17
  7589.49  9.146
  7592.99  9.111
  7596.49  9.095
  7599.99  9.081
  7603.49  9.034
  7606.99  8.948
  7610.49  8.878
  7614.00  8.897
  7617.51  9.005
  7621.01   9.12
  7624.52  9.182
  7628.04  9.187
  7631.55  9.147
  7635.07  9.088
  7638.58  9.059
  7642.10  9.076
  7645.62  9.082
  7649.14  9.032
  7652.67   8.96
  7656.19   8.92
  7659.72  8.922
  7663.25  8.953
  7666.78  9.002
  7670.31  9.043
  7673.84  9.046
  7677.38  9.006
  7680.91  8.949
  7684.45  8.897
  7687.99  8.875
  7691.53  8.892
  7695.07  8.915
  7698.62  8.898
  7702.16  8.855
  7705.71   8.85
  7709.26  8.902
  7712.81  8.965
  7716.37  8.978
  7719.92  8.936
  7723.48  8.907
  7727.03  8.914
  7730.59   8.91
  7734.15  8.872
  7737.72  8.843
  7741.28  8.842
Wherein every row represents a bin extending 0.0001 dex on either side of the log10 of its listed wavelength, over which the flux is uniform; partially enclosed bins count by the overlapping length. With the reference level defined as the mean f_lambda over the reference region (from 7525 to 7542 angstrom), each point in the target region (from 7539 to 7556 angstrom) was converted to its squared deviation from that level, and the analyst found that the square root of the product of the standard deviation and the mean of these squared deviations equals 0.003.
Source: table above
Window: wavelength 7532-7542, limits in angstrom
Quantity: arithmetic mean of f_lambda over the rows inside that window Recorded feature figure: 9.3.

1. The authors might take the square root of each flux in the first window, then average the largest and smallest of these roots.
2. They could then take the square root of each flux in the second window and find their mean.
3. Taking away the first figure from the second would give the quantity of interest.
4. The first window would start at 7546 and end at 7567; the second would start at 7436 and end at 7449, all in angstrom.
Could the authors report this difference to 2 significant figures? 0.034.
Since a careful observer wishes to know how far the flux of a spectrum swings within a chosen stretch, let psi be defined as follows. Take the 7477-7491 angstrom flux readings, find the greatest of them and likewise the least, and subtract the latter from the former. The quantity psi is 0.044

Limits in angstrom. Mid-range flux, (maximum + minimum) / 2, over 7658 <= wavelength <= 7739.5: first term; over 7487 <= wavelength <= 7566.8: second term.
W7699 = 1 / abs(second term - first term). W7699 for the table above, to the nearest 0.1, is 2.8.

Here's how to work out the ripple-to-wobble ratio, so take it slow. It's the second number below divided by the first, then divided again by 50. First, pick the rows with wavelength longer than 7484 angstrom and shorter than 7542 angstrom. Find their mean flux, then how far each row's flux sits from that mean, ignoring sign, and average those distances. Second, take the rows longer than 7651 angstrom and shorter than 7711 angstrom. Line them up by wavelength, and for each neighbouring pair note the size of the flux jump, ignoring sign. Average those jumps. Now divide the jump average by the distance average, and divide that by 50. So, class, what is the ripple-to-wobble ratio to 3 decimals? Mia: 0.009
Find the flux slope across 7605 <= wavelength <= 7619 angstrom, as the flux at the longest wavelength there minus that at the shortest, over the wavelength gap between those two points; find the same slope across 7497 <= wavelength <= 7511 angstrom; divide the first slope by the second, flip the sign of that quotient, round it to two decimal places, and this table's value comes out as 0.43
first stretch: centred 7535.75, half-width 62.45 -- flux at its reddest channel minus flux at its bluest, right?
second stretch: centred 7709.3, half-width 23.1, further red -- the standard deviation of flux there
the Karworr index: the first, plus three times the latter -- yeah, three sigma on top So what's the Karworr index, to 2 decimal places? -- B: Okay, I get -0.28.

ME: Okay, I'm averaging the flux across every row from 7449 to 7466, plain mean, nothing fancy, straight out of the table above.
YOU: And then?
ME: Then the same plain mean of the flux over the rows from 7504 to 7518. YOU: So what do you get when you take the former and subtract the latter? 0.24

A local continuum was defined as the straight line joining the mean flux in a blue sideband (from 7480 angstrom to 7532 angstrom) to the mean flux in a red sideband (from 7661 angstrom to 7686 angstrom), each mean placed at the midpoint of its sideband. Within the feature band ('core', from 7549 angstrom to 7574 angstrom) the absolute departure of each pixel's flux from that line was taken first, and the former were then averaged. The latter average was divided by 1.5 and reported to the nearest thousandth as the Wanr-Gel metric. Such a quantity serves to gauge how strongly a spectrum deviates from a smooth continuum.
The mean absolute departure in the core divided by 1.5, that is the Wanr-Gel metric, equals 0.024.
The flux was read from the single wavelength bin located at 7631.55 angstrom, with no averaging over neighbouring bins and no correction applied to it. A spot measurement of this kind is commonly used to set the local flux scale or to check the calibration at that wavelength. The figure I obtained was 9.147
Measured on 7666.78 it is 9.002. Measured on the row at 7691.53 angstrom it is 8.892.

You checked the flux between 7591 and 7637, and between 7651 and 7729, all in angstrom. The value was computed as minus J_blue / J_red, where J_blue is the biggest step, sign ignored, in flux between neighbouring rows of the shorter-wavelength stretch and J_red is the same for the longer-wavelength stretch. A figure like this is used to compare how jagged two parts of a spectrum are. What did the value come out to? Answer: -1.8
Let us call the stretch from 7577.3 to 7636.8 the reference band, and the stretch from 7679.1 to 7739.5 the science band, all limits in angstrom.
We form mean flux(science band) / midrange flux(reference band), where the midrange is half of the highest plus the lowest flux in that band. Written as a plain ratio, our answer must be 0.986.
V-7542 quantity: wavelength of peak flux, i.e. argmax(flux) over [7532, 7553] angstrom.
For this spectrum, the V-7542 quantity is 7544.19 angstrom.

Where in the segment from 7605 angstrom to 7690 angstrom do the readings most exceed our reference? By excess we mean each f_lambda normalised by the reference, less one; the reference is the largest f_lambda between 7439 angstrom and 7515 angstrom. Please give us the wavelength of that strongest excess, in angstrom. 7628.04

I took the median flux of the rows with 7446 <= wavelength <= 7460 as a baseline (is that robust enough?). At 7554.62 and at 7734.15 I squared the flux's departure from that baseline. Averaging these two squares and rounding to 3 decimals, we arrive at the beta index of 0.228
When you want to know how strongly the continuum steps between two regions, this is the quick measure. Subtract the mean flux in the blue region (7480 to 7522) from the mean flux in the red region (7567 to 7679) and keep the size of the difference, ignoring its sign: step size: 0.27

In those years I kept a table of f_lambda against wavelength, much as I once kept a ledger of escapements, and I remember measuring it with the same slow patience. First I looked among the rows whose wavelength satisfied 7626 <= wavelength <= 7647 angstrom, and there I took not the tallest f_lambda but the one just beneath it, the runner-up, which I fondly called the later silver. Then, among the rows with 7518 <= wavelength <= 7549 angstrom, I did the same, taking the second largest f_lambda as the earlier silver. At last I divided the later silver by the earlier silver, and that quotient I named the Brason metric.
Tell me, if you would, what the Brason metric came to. 0.981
